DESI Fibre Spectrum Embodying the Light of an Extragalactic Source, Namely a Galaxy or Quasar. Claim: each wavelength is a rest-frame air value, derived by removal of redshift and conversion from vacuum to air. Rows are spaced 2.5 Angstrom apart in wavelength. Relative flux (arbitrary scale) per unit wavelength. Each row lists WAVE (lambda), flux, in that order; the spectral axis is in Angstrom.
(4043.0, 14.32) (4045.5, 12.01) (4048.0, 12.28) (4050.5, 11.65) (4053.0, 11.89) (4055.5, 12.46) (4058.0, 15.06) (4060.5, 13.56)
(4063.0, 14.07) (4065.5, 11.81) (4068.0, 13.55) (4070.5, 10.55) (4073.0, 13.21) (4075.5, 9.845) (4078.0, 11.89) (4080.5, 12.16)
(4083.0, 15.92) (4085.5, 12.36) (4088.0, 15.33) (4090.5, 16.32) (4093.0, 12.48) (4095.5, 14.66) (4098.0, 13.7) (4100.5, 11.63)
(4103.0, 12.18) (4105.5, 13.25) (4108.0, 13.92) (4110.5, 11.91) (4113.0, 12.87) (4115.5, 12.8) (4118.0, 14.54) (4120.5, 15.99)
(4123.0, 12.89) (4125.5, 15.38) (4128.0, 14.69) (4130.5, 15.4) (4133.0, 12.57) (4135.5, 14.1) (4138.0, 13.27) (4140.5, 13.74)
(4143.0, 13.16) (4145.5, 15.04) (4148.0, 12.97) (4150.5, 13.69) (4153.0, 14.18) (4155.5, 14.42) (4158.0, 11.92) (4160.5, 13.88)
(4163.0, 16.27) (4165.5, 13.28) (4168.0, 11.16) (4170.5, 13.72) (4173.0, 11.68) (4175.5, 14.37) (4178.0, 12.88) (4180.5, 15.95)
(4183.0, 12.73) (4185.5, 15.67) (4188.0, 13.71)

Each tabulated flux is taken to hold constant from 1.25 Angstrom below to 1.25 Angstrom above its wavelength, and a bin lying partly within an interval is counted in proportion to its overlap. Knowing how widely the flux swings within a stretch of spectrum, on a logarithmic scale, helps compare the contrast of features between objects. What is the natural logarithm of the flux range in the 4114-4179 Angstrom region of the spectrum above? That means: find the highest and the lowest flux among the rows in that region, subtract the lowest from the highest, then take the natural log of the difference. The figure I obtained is 1.6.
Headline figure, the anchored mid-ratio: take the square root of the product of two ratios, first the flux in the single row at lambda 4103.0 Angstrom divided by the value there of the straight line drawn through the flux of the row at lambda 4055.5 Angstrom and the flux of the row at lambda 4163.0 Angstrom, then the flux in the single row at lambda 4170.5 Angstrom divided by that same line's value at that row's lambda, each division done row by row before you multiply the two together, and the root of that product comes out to 0.85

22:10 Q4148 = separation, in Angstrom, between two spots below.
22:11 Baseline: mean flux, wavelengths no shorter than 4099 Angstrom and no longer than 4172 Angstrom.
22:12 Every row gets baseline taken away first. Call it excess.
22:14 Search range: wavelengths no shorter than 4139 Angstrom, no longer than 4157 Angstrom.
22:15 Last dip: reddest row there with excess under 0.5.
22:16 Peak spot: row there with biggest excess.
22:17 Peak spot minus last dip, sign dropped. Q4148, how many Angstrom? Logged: 5.0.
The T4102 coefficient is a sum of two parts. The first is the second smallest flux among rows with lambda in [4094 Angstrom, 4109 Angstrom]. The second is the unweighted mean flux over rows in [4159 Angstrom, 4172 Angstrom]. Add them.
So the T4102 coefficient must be 25.8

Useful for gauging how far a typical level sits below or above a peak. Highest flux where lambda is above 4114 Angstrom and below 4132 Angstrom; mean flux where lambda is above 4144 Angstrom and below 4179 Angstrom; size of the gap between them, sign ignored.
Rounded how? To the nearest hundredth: 2.46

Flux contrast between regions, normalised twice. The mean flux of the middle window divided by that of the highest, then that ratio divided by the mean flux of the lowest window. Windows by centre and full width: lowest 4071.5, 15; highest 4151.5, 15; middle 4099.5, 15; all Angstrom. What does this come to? 0.080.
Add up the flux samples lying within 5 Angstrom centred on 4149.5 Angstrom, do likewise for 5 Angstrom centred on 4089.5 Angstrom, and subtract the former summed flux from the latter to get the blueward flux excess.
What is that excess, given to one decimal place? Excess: 5.0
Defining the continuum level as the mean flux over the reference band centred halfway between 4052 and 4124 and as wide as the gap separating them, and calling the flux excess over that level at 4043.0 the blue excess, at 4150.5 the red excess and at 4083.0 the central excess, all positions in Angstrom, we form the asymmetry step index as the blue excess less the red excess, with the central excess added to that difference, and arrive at 3.3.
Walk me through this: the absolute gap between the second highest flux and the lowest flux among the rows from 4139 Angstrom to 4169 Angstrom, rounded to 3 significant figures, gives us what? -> 3.88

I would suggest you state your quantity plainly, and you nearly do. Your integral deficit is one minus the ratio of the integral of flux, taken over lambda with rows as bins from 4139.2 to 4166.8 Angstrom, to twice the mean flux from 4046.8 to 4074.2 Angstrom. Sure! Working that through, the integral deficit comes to -14.0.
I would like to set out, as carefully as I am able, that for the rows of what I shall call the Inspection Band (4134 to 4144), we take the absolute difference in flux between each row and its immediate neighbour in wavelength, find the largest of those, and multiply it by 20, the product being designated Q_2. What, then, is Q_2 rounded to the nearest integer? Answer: 17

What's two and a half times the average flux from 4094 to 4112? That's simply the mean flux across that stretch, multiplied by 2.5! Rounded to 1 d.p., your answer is 32.6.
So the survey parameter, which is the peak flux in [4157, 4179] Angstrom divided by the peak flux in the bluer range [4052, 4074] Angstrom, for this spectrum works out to 1.08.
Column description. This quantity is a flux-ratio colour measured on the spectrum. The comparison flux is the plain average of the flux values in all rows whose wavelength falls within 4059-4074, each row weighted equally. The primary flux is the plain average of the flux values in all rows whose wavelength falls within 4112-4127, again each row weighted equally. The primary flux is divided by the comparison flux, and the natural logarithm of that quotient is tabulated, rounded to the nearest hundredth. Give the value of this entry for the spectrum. 0.10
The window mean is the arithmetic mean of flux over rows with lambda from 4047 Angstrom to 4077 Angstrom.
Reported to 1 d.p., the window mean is 12.5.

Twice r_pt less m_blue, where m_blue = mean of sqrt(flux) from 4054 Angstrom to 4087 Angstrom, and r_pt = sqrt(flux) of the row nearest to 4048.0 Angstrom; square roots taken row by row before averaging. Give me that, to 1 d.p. 3.4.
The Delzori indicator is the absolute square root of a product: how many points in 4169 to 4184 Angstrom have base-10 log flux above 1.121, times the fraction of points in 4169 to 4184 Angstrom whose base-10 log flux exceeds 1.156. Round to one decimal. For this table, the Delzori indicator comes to 1.0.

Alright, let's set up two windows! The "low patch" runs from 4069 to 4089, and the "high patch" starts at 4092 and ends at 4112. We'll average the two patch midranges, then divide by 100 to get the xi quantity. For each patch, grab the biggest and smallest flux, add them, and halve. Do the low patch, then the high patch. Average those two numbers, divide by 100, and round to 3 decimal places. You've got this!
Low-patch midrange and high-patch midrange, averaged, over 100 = 0.130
